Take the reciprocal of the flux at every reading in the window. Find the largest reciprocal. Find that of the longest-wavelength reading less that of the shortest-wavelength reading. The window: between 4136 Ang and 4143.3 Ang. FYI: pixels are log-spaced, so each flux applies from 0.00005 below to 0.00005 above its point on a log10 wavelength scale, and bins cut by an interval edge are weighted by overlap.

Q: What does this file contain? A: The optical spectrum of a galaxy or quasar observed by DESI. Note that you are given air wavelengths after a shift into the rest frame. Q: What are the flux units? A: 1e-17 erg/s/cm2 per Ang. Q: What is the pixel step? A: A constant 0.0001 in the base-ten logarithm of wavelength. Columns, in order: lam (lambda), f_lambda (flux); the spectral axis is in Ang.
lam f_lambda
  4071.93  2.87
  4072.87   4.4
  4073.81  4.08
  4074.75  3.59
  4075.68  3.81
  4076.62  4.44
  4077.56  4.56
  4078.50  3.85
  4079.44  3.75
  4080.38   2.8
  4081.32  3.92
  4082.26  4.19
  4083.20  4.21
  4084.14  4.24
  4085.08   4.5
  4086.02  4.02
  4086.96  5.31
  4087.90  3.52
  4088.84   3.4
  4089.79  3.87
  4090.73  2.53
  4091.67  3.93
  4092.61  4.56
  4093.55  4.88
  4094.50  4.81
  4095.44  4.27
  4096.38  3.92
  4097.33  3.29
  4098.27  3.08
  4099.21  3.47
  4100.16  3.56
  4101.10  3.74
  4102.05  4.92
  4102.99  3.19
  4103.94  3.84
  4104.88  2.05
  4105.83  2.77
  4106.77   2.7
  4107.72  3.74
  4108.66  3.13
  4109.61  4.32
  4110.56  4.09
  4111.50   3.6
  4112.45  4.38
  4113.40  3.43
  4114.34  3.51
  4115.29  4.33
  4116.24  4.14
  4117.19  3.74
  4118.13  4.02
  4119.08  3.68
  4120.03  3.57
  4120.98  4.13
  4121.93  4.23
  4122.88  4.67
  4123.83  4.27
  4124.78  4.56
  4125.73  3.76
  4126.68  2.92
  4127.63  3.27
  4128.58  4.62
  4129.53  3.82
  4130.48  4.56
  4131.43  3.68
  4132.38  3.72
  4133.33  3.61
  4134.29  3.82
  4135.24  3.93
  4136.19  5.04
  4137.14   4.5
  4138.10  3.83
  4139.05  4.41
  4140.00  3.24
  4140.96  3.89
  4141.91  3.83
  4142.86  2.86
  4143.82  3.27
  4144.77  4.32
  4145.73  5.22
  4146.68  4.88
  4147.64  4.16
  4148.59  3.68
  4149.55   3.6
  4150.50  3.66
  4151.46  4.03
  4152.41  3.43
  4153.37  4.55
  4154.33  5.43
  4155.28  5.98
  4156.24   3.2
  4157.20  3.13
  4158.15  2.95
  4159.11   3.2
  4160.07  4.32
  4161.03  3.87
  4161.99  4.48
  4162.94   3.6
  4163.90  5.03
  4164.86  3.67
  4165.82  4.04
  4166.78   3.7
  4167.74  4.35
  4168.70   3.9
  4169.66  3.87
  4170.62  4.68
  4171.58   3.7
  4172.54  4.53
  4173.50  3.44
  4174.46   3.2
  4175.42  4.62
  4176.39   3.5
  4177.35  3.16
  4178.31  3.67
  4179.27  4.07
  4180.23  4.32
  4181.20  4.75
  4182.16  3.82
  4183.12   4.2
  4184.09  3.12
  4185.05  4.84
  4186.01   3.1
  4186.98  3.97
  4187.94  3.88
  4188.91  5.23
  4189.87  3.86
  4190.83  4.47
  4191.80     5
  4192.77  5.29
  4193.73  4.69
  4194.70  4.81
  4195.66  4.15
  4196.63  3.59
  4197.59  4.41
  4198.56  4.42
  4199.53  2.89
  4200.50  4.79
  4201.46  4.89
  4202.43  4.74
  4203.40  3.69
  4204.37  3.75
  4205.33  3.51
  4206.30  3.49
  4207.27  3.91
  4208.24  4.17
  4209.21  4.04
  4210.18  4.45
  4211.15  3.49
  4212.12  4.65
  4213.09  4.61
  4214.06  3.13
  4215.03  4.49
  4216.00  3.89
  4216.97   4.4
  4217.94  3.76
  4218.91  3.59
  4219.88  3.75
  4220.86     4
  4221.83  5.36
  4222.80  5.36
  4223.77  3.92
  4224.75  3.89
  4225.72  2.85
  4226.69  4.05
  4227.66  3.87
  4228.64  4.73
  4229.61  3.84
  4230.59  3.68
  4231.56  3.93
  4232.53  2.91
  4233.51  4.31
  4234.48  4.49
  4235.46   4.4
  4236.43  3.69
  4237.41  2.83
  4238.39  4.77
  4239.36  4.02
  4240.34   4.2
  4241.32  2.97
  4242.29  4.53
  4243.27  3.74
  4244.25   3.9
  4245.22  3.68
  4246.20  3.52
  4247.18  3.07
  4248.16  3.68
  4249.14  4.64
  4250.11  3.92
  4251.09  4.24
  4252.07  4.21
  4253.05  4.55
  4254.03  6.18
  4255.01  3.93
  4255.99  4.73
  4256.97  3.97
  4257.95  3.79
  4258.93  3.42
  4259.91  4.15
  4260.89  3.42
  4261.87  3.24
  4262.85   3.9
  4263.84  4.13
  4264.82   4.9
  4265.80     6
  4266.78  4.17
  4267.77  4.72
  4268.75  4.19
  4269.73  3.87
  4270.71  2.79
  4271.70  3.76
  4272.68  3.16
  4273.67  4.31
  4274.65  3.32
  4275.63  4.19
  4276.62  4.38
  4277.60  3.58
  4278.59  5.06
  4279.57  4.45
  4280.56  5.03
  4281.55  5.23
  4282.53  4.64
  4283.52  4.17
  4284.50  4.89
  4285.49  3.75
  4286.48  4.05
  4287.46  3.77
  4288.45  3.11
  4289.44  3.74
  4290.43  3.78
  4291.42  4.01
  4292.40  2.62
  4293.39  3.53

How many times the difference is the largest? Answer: 2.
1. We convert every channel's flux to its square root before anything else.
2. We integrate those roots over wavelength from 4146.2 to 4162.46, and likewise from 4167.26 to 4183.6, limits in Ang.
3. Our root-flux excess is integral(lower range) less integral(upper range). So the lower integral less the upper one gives -0.1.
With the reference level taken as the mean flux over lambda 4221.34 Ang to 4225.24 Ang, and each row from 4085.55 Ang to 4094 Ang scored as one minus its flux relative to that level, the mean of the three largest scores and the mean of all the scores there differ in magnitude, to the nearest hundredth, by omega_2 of 0.18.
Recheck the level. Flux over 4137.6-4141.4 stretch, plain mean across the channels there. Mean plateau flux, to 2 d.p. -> 3.84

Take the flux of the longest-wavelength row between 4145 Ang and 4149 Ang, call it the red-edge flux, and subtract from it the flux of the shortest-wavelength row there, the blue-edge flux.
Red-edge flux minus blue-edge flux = -1.5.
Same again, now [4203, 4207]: -0.2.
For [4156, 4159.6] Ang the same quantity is 0.0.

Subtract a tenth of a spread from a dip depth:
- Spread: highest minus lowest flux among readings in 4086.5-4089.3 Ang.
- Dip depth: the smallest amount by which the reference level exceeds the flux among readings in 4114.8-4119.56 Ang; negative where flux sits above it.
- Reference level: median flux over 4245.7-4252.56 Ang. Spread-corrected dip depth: -0.60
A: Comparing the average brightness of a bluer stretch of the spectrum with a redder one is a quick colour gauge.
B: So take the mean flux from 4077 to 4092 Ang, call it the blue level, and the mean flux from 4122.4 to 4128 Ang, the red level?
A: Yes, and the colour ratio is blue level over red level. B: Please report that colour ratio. 1.00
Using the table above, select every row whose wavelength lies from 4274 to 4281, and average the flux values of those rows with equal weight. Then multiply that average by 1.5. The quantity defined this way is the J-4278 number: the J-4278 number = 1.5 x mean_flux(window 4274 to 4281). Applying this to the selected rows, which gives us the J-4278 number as 6.43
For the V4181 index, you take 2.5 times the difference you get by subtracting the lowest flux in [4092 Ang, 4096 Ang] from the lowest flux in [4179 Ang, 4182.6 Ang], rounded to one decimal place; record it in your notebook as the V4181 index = -1.1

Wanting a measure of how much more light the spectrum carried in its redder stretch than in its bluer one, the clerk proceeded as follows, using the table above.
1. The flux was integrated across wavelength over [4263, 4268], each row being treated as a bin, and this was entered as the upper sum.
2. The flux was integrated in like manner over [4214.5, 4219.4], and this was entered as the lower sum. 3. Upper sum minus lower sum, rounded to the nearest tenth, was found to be 3.9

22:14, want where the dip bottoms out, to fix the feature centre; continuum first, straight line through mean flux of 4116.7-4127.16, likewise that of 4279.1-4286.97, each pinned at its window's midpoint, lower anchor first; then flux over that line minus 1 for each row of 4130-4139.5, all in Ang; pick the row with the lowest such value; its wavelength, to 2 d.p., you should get 4133.33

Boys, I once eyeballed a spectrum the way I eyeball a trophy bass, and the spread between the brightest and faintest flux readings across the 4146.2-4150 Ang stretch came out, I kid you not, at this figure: 1.3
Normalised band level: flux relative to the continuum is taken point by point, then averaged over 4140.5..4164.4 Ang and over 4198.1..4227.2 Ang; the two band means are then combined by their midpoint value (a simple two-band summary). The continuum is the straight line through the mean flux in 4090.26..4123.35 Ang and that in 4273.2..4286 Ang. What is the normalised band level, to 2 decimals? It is 1.00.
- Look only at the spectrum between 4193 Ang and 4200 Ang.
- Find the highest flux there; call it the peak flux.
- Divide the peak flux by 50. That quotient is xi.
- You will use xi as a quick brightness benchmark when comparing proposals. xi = 0.096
